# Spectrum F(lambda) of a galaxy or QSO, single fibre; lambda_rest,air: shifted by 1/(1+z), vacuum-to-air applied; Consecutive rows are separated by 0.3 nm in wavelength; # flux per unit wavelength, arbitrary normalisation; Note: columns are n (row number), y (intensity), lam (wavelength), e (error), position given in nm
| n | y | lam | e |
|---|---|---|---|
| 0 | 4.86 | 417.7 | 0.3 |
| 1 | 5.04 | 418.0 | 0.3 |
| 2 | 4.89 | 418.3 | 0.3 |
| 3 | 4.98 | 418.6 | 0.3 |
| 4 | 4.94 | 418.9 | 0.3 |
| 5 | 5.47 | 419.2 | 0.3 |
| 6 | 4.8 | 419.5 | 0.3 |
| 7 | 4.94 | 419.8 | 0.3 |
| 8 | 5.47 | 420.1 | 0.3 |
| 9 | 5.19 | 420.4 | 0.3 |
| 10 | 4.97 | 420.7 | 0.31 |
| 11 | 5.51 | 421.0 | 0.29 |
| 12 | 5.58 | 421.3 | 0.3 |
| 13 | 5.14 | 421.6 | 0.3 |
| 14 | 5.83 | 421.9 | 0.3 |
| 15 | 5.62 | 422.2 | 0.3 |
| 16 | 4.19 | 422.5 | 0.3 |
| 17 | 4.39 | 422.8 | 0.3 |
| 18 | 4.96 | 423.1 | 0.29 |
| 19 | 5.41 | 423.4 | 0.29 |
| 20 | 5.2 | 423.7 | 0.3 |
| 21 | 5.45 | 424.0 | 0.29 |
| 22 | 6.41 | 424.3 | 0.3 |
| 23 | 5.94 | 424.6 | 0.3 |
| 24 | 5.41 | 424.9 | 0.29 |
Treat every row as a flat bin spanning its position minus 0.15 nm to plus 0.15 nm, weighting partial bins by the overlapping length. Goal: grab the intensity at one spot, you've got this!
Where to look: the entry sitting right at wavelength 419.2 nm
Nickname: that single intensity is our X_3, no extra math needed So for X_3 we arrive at 5.47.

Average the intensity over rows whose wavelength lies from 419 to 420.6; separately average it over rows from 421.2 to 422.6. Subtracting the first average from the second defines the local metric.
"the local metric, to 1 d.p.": 0.1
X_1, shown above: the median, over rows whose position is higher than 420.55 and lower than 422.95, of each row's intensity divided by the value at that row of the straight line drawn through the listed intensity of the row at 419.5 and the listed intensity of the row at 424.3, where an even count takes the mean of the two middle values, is 0.97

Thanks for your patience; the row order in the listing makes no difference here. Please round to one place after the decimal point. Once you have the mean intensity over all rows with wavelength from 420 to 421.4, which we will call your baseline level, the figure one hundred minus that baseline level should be 94.7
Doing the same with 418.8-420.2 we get 94.9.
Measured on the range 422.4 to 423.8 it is 95.2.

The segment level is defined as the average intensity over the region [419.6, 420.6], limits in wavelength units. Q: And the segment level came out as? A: 5.2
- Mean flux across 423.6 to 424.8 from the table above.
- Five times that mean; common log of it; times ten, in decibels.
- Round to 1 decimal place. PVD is 14.6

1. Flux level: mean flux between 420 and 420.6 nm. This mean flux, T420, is 5.3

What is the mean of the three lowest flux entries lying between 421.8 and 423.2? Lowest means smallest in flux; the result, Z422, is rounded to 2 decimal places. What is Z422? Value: 4.51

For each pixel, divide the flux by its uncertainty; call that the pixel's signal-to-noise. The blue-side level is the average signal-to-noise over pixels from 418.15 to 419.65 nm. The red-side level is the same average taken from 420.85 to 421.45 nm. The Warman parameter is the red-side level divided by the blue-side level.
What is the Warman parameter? 1.12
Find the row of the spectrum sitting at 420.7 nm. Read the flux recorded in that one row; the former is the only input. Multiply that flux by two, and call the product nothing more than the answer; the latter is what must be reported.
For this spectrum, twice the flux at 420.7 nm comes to 9.9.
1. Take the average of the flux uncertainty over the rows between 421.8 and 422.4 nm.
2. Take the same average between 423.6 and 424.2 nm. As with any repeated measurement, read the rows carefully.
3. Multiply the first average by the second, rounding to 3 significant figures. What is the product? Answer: 0.0885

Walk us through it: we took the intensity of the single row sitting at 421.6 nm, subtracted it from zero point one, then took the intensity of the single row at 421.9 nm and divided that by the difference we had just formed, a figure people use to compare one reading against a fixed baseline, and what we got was -1.16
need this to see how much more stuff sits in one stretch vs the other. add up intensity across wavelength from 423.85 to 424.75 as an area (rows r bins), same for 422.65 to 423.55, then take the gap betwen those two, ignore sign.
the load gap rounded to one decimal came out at 0.9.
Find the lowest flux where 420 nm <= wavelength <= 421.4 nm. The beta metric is 4.97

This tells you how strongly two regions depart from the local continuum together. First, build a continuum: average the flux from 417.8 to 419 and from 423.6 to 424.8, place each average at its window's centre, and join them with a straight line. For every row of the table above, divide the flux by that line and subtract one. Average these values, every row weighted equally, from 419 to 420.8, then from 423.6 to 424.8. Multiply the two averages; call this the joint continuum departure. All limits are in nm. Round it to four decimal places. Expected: 0.0000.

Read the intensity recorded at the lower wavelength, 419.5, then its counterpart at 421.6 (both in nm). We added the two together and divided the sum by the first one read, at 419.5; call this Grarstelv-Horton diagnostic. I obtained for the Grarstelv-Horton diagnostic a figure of 2.07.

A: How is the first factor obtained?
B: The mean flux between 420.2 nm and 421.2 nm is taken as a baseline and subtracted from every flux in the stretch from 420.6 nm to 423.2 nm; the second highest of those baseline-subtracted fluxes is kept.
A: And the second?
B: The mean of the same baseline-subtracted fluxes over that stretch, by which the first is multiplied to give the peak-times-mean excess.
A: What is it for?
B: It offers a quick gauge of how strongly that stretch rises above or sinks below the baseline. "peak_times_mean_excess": -0.04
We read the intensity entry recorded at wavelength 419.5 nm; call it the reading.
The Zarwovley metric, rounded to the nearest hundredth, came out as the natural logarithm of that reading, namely 1.57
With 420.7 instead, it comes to 1.60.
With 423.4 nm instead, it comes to 1.69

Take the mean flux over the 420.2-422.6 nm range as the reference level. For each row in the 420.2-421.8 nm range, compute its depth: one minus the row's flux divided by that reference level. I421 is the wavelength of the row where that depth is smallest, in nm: 421.3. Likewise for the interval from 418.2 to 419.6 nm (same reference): 419.2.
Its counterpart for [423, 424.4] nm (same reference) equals 424.3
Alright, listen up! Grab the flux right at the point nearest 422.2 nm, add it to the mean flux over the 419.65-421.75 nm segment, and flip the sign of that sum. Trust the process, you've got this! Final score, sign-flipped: -10.9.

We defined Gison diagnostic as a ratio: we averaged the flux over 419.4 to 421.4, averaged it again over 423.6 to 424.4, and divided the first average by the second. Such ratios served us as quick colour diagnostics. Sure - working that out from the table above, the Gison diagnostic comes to 0.92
